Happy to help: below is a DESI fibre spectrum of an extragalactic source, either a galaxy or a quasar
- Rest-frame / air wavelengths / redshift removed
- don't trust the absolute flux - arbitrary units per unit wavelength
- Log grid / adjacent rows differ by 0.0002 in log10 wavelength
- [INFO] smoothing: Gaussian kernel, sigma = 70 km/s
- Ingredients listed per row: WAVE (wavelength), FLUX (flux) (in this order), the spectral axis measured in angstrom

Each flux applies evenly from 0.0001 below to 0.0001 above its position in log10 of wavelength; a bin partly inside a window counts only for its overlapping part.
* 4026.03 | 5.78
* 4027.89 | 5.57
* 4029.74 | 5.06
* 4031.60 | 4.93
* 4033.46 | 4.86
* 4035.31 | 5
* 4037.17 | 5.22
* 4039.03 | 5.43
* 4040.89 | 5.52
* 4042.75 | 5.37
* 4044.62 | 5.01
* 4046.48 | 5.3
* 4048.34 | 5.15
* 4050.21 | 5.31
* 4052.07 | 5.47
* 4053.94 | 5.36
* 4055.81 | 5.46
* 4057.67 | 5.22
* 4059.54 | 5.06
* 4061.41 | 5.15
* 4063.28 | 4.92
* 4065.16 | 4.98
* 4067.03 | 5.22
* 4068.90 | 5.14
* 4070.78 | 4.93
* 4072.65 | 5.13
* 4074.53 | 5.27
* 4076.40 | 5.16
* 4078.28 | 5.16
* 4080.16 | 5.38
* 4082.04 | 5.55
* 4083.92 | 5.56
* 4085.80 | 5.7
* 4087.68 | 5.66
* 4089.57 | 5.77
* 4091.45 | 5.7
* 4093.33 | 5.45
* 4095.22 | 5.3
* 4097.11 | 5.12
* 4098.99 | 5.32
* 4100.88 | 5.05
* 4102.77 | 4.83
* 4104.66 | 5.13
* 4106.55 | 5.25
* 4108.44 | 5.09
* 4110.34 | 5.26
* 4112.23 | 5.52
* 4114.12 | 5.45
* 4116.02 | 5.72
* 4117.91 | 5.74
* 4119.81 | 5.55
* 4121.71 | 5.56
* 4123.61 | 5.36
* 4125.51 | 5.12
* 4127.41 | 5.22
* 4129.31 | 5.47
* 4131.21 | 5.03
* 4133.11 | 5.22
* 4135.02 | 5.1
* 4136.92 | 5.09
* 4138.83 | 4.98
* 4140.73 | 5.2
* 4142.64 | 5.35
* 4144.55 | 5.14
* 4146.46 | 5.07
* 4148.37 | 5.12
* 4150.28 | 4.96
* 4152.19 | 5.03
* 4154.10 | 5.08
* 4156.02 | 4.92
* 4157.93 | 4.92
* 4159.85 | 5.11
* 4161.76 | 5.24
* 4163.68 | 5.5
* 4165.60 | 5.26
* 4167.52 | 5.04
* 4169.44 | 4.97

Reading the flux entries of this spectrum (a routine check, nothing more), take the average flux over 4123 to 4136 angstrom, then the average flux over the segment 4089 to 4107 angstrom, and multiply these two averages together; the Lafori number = 27.6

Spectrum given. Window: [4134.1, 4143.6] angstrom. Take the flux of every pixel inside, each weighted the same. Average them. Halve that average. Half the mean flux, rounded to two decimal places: 2.57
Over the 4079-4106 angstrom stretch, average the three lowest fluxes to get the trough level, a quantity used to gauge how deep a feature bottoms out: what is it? 5.00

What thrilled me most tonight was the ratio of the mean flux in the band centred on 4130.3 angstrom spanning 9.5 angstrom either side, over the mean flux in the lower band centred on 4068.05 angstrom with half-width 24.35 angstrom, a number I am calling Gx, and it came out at 0.98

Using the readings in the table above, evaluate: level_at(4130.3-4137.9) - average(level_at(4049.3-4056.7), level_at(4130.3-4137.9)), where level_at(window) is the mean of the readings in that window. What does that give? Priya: -0.15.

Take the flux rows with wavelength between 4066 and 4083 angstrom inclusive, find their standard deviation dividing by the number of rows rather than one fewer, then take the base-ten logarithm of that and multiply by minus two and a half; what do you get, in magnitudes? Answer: 1.96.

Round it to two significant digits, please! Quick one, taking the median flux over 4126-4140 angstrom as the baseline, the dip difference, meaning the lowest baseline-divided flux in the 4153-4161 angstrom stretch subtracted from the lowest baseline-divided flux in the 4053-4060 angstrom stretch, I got 0.027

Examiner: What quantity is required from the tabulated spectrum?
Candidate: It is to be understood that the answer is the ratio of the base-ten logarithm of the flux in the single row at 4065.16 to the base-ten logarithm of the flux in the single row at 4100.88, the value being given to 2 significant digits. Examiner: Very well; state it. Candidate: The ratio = 0.99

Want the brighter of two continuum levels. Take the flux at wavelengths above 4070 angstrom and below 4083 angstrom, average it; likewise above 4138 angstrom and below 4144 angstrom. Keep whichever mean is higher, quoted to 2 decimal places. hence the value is 5.23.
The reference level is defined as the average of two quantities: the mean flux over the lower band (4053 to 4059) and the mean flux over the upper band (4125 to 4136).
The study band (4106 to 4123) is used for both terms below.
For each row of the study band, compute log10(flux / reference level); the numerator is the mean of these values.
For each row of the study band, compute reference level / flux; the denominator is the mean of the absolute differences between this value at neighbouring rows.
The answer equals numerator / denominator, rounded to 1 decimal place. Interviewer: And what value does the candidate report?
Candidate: 0.6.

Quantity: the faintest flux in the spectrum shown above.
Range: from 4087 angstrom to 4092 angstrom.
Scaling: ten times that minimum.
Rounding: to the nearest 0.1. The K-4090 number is 56.6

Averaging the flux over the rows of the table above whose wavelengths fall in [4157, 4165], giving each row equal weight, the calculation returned 5.19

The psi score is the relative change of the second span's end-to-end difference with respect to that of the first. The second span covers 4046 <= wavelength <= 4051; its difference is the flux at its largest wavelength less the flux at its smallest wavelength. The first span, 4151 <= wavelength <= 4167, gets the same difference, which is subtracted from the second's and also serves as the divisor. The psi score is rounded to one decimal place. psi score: -1.0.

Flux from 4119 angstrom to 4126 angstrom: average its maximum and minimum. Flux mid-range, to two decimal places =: 5.34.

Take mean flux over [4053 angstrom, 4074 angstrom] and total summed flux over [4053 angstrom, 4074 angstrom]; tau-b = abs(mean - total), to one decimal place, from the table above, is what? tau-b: 51.4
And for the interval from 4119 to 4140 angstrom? 52.5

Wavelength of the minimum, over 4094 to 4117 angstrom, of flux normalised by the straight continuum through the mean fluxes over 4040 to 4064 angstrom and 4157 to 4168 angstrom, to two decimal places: 4102.77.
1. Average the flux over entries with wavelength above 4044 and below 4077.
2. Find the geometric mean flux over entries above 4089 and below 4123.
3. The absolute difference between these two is 0.19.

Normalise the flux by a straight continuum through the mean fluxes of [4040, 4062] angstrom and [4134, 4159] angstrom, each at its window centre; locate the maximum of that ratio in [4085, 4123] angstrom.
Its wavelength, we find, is 4117.91 angstrom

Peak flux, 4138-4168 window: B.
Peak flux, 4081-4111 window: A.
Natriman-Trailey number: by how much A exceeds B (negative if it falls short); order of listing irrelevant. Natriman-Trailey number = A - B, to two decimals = 0.27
